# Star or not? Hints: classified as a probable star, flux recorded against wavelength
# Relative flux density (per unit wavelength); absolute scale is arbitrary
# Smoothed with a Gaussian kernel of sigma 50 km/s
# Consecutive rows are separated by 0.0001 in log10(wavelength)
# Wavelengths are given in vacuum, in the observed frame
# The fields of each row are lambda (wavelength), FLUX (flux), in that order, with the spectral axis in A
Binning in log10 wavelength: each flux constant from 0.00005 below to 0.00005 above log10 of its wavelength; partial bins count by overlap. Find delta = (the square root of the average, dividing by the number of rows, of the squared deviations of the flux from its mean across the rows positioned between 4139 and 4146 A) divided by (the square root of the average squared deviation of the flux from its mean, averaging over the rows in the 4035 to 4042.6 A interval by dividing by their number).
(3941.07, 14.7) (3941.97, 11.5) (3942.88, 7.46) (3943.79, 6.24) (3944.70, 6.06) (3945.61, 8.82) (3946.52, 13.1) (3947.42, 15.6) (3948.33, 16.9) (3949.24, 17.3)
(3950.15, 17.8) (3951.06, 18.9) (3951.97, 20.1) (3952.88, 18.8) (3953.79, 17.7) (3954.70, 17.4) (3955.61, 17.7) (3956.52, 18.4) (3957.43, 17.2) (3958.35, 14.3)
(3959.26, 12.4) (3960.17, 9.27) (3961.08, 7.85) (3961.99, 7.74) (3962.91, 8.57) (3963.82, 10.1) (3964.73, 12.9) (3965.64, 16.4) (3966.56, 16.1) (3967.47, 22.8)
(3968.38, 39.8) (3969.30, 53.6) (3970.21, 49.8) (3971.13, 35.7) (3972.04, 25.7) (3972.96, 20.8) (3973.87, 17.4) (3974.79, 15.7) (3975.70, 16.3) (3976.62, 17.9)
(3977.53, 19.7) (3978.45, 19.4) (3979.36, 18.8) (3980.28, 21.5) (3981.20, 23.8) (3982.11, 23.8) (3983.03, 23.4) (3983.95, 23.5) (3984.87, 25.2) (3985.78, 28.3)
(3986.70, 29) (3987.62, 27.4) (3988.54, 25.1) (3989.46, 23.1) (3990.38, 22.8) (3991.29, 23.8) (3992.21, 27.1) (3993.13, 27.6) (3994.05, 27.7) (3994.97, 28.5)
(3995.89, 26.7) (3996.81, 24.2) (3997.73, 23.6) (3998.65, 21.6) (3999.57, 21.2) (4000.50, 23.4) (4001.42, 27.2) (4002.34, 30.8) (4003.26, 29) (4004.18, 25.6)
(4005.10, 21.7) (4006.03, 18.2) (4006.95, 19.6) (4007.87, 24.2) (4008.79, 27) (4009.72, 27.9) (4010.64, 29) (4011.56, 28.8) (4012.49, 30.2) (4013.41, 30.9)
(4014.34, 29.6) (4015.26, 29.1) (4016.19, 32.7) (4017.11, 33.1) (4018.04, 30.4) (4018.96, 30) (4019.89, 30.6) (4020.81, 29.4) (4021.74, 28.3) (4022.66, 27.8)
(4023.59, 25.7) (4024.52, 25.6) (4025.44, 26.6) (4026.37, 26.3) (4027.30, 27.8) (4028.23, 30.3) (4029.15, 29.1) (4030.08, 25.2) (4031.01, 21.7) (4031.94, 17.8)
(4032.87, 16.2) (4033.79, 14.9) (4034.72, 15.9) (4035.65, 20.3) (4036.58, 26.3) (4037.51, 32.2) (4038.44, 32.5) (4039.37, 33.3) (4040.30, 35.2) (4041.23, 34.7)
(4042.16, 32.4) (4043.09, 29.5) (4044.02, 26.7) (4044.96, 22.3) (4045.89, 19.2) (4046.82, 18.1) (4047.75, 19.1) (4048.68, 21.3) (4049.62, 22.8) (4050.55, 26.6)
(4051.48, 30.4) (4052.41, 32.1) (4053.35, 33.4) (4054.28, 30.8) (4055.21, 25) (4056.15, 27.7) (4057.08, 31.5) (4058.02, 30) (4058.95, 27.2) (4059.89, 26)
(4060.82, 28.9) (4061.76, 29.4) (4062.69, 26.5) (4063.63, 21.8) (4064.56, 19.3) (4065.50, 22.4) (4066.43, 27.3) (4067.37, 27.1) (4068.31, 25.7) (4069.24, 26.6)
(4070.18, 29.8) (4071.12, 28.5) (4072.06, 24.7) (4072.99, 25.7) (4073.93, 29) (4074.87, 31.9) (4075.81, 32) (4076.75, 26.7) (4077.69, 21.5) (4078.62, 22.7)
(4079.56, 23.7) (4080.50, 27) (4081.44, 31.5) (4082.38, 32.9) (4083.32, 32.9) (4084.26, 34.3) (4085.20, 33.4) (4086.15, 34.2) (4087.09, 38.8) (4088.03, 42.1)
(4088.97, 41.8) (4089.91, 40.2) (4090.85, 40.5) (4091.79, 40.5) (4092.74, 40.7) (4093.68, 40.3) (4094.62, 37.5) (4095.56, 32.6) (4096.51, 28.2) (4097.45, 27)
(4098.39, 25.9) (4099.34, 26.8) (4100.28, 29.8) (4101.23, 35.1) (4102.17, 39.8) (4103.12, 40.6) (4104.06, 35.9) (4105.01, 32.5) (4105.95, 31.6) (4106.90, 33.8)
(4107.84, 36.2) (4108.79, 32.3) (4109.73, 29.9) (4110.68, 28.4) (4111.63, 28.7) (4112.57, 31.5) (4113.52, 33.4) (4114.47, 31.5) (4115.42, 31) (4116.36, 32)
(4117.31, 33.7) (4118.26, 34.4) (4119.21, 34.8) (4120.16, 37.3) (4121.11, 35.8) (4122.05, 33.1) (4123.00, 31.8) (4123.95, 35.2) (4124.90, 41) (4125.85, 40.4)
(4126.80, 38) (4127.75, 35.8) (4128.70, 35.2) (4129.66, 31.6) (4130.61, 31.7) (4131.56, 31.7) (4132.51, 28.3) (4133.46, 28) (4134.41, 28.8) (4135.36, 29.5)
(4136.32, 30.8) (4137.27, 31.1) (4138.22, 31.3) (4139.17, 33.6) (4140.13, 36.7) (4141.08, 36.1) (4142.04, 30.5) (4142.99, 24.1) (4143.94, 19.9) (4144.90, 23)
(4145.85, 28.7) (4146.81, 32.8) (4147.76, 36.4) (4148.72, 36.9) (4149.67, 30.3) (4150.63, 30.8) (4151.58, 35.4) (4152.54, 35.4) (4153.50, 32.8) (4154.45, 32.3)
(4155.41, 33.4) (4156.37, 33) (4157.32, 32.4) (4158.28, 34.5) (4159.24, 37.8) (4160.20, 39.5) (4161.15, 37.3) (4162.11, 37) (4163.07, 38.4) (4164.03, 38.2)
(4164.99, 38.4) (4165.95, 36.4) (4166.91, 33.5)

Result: 1.2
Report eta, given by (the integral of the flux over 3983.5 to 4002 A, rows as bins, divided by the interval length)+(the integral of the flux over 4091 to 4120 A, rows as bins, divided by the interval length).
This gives 58.7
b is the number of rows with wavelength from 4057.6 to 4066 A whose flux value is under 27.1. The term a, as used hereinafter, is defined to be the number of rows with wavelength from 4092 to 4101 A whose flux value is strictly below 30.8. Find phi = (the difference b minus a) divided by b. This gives 0.0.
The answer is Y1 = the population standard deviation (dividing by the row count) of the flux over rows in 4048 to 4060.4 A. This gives 3.55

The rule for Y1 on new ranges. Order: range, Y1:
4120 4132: 3.13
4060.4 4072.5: 3.06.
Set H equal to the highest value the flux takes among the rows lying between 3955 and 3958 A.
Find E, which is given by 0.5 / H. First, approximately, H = 18.4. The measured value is 0.027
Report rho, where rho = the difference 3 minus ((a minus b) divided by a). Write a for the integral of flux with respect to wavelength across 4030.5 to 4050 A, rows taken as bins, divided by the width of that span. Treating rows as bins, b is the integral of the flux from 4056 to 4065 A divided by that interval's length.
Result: 3.10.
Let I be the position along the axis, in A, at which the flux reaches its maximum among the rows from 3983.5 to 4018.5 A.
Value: 4017.11 A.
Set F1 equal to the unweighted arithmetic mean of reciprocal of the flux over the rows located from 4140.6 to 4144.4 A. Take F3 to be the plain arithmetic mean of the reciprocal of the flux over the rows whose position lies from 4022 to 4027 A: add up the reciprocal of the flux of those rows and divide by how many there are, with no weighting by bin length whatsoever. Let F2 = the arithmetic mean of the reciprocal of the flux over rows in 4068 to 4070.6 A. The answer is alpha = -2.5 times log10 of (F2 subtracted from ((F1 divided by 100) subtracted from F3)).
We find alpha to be 7.7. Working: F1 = 0.038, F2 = 0.0367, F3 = 0.038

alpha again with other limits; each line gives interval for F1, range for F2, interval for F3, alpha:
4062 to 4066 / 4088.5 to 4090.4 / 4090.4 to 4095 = 9.1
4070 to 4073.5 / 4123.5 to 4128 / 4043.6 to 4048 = 4.2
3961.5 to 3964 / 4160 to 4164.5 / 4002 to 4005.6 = 4.9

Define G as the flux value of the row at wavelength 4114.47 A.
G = 31.5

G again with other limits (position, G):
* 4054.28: 30.8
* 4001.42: 27.2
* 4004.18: 25.6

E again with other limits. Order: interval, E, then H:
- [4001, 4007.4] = 0.016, 30.8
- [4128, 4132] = 0.014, 35.2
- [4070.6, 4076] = 0.016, 32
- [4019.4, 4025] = 0.016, 30.6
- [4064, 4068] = 0.018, 27.3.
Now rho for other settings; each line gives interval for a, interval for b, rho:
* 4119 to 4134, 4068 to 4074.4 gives 2.79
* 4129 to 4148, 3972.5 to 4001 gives 2.77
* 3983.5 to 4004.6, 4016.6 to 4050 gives 3.01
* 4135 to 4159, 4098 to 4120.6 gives 3.03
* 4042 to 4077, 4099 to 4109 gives 3.28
